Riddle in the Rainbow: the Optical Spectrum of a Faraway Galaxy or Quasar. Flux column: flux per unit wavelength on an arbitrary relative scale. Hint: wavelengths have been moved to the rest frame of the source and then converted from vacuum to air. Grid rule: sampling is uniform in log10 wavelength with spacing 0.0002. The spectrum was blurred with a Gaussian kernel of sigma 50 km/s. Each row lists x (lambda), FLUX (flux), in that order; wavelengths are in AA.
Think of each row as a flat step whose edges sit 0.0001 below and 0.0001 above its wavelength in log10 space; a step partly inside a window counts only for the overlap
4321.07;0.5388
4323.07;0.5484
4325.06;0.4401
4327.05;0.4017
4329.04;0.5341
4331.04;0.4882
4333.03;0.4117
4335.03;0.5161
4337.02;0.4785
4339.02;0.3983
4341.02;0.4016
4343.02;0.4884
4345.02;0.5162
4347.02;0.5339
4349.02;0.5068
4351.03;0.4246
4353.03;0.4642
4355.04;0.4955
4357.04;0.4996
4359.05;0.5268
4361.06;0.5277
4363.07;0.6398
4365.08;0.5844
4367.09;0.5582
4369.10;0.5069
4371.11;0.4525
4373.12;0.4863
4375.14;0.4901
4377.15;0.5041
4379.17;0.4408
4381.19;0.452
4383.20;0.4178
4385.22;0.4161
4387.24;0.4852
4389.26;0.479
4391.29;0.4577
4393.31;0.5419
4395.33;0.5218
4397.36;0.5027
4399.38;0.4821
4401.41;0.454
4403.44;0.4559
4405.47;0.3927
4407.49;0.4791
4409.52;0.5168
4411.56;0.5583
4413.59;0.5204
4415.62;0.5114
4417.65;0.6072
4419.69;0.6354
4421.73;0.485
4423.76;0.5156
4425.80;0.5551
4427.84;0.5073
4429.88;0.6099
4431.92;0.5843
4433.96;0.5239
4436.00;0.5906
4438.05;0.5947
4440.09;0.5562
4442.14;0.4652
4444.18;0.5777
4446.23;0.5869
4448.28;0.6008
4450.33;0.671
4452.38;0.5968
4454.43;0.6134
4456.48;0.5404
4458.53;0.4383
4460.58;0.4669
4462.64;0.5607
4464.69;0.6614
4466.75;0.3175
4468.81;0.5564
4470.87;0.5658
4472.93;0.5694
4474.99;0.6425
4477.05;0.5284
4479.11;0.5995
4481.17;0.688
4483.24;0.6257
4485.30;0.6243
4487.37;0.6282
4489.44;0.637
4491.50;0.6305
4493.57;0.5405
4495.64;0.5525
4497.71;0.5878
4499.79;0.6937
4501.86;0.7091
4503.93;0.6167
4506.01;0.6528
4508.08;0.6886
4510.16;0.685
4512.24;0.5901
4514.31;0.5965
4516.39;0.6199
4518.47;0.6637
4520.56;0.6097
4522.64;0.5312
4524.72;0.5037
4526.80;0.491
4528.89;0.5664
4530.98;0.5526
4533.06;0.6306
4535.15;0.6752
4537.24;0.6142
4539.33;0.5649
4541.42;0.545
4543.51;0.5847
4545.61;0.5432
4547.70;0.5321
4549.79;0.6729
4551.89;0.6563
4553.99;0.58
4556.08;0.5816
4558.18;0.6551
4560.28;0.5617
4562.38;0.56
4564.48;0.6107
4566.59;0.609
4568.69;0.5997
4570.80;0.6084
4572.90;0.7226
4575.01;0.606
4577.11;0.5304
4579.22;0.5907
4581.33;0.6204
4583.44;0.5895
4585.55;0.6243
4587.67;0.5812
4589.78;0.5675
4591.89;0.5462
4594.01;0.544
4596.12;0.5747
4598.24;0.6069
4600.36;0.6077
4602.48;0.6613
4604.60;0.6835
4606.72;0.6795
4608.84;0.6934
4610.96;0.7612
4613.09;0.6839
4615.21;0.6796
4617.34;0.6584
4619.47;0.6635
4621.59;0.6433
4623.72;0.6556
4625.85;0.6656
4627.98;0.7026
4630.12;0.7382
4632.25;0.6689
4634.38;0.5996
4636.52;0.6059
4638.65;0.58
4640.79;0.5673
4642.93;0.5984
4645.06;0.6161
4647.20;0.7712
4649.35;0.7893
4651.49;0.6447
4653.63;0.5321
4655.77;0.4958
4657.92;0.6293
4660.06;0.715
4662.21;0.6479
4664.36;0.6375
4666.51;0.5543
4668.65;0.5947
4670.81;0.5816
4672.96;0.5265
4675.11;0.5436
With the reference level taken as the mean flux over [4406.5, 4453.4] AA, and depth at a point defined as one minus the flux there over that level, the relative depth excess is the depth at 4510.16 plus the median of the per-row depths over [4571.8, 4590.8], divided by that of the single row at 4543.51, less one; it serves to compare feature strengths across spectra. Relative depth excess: 5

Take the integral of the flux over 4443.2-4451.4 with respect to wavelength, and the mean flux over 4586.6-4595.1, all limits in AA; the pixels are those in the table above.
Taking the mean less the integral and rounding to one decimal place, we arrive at -4.4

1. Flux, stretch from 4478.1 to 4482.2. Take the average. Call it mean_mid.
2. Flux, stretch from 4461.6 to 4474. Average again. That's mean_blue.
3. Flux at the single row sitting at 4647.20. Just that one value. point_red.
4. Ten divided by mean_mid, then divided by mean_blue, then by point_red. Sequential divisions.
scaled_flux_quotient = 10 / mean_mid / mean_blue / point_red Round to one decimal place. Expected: 37.4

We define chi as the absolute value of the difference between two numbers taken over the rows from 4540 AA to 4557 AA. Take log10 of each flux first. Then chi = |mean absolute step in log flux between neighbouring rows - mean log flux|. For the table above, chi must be 0.27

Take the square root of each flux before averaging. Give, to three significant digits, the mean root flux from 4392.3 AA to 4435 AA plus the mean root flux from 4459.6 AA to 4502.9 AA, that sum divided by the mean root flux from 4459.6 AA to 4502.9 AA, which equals 1.94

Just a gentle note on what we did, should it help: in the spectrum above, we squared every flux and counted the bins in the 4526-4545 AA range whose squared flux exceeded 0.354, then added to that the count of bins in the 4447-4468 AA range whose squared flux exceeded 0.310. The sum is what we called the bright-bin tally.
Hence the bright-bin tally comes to 9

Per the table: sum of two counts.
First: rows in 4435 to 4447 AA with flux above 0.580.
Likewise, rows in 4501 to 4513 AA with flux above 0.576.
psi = 9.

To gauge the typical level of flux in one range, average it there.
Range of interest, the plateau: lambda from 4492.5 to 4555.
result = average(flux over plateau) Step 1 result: 0.60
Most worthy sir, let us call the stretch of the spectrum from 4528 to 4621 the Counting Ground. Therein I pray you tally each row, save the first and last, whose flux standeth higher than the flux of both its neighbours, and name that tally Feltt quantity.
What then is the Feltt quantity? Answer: 10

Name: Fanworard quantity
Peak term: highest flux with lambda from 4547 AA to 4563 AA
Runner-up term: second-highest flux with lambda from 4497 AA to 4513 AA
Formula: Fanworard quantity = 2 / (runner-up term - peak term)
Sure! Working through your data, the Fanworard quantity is 96.2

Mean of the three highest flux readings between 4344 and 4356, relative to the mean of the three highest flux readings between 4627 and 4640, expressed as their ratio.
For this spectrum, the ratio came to 0.74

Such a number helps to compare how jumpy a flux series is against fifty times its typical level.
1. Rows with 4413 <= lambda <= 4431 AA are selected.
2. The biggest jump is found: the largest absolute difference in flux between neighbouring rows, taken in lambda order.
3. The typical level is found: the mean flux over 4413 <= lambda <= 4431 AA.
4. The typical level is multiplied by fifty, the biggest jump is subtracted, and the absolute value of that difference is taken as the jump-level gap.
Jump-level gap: 27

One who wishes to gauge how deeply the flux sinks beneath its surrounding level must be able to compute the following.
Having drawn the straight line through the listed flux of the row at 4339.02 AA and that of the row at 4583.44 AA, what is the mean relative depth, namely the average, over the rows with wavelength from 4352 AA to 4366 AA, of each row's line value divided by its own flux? 0.783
